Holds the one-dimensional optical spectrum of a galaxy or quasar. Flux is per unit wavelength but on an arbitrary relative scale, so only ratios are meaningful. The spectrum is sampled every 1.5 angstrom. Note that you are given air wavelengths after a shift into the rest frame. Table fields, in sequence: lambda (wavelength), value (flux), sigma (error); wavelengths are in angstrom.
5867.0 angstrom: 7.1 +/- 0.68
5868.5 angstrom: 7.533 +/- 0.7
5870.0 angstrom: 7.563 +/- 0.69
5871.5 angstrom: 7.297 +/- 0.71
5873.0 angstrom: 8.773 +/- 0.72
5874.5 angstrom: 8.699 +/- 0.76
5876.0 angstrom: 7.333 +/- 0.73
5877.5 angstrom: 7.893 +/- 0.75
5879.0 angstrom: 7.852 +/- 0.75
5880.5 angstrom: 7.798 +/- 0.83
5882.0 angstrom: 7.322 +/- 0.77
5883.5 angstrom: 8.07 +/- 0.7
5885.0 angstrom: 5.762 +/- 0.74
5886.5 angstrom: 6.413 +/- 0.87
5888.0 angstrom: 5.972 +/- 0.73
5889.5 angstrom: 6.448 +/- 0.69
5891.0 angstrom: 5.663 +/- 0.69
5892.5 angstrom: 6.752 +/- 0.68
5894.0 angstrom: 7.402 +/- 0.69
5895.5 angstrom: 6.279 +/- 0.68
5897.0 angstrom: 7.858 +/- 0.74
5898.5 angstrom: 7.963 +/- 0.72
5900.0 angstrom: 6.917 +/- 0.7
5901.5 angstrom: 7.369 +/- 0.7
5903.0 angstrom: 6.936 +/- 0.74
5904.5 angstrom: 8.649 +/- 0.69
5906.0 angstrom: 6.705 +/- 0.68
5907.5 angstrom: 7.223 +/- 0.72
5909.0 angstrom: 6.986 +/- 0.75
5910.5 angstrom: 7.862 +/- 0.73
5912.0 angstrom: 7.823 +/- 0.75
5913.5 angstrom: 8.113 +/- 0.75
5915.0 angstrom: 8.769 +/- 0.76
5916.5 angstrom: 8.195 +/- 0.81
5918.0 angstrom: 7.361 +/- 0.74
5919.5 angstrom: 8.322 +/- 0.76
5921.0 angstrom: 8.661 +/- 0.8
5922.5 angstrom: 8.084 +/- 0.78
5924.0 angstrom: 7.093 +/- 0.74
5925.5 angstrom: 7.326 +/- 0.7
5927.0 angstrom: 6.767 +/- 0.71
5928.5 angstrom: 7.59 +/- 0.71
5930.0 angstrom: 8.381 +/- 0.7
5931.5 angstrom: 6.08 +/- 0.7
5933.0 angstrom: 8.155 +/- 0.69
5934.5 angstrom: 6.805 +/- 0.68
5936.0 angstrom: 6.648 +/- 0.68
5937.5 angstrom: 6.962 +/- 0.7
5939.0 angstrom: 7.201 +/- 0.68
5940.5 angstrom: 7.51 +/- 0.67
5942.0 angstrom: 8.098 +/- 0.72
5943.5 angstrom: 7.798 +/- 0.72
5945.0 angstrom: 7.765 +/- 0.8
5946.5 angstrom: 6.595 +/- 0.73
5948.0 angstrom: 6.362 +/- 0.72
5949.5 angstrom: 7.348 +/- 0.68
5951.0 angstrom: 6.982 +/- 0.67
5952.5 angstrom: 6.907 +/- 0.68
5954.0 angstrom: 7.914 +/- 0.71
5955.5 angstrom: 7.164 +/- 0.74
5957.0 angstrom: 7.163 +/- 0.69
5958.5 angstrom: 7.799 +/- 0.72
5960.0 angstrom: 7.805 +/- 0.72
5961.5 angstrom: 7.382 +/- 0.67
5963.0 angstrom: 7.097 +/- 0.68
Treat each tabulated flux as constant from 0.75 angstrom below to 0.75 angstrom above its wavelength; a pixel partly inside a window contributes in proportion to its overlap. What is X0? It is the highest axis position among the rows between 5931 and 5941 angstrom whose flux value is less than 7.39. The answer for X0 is 5939.0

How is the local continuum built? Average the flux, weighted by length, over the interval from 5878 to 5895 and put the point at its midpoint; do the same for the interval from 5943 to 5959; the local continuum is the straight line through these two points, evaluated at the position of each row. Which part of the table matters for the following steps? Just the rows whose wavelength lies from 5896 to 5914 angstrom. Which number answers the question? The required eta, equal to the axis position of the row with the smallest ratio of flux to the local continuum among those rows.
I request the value 5906.0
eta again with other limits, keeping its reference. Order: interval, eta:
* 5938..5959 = 5948.0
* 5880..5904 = 5891.0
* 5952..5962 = 5952.5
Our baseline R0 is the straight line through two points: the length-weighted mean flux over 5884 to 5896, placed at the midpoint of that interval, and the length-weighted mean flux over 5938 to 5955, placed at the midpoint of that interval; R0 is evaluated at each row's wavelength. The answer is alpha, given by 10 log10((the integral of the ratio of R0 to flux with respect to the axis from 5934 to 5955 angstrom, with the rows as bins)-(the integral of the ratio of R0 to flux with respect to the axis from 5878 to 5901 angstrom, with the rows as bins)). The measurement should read -18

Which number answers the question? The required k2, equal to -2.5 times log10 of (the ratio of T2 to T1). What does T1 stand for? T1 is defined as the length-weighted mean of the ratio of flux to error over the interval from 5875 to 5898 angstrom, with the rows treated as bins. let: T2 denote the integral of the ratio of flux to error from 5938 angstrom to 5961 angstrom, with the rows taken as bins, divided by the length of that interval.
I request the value -0.089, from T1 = 9.6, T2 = 10.4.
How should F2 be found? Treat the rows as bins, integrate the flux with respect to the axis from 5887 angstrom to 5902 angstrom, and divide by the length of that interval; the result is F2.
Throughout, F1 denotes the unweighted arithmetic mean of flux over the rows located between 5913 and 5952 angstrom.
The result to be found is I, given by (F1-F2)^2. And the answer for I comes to 0.43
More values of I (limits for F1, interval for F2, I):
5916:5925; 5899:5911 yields 0.38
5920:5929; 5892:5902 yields 0.13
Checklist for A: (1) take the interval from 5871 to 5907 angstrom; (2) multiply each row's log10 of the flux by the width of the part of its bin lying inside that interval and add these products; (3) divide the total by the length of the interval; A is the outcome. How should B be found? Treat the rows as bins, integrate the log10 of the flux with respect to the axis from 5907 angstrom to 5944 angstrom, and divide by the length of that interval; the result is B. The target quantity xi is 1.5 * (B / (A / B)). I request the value 1.35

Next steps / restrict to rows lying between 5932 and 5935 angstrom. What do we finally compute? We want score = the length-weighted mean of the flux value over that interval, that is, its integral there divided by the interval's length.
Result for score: 7.42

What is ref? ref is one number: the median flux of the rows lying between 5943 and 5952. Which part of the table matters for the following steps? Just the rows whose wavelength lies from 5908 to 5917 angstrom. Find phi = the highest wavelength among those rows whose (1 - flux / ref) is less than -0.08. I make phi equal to 5916.5 angstrom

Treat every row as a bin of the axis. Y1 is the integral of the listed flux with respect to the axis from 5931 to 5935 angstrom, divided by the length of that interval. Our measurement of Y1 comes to 7.1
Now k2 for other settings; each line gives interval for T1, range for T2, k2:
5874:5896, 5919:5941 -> -0.092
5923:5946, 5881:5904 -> 0.088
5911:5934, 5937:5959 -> 0.020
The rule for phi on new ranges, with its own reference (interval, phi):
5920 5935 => 5933.0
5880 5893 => 5883.5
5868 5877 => 5874.5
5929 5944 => 5943.5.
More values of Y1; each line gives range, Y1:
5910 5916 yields 8.2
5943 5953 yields 7.1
